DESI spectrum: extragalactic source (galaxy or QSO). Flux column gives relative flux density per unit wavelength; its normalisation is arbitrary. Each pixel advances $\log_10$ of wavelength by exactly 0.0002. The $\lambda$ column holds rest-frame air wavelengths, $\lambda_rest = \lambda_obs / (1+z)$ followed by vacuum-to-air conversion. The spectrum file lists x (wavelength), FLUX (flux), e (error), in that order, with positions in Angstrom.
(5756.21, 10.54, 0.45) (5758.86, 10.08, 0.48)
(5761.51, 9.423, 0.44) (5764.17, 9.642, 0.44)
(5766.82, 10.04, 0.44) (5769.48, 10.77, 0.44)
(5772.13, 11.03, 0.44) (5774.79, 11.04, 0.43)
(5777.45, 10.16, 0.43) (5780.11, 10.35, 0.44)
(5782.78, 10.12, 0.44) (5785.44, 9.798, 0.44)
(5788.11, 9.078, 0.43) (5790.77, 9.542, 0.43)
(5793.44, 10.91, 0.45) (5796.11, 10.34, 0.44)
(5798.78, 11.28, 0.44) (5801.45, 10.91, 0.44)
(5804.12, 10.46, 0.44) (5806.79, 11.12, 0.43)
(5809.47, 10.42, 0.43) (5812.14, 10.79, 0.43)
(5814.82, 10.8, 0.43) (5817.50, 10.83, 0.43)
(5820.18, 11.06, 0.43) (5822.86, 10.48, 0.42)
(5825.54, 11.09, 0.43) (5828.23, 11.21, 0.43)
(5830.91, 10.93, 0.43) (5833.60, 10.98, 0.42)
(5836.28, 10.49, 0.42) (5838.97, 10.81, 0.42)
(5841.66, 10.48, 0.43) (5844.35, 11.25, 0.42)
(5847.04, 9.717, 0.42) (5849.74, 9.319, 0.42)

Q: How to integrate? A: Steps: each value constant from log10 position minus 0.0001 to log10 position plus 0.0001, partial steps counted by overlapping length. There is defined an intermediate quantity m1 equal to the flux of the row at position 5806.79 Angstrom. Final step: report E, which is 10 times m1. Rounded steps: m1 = 11.12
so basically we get 111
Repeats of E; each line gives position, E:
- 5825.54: 111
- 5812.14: 108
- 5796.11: 103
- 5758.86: 101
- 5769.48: 108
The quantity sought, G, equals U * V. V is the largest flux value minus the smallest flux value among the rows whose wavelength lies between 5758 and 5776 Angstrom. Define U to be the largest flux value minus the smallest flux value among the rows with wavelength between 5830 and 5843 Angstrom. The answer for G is 0.81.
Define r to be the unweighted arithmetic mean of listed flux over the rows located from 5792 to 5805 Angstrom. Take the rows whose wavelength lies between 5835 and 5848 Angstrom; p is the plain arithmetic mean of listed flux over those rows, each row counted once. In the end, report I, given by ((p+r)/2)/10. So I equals 1.07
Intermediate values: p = 10.5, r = 10.8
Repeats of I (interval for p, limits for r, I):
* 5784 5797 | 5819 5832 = 1.04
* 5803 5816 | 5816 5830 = 1.08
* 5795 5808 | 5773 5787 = 1.06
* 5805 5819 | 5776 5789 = 1.03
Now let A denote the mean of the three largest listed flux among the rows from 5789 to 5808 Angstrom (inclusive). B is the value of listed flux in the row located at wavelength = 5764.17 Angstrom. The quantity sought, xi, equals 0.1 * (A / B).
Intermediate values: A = 11.10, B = 9.642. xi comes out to 0.115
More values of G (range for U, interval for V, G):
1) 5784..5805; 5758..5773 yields 3.54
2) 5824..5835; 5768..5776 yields 0.08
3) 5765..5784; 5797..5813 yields 0.86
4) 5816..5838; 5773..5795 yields 1.43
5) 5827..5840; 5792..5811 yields 0.68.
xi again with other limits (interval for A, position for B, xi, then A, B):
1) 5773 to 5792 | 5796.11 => 0.102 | 10.52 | 10.34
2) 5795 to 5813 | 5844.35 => 0.099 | 11.10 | 11.25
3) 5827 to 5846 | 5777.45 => 0.110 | 11.15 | 10.16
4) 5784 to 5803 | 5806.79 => 0.099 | 11.03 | 11.12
